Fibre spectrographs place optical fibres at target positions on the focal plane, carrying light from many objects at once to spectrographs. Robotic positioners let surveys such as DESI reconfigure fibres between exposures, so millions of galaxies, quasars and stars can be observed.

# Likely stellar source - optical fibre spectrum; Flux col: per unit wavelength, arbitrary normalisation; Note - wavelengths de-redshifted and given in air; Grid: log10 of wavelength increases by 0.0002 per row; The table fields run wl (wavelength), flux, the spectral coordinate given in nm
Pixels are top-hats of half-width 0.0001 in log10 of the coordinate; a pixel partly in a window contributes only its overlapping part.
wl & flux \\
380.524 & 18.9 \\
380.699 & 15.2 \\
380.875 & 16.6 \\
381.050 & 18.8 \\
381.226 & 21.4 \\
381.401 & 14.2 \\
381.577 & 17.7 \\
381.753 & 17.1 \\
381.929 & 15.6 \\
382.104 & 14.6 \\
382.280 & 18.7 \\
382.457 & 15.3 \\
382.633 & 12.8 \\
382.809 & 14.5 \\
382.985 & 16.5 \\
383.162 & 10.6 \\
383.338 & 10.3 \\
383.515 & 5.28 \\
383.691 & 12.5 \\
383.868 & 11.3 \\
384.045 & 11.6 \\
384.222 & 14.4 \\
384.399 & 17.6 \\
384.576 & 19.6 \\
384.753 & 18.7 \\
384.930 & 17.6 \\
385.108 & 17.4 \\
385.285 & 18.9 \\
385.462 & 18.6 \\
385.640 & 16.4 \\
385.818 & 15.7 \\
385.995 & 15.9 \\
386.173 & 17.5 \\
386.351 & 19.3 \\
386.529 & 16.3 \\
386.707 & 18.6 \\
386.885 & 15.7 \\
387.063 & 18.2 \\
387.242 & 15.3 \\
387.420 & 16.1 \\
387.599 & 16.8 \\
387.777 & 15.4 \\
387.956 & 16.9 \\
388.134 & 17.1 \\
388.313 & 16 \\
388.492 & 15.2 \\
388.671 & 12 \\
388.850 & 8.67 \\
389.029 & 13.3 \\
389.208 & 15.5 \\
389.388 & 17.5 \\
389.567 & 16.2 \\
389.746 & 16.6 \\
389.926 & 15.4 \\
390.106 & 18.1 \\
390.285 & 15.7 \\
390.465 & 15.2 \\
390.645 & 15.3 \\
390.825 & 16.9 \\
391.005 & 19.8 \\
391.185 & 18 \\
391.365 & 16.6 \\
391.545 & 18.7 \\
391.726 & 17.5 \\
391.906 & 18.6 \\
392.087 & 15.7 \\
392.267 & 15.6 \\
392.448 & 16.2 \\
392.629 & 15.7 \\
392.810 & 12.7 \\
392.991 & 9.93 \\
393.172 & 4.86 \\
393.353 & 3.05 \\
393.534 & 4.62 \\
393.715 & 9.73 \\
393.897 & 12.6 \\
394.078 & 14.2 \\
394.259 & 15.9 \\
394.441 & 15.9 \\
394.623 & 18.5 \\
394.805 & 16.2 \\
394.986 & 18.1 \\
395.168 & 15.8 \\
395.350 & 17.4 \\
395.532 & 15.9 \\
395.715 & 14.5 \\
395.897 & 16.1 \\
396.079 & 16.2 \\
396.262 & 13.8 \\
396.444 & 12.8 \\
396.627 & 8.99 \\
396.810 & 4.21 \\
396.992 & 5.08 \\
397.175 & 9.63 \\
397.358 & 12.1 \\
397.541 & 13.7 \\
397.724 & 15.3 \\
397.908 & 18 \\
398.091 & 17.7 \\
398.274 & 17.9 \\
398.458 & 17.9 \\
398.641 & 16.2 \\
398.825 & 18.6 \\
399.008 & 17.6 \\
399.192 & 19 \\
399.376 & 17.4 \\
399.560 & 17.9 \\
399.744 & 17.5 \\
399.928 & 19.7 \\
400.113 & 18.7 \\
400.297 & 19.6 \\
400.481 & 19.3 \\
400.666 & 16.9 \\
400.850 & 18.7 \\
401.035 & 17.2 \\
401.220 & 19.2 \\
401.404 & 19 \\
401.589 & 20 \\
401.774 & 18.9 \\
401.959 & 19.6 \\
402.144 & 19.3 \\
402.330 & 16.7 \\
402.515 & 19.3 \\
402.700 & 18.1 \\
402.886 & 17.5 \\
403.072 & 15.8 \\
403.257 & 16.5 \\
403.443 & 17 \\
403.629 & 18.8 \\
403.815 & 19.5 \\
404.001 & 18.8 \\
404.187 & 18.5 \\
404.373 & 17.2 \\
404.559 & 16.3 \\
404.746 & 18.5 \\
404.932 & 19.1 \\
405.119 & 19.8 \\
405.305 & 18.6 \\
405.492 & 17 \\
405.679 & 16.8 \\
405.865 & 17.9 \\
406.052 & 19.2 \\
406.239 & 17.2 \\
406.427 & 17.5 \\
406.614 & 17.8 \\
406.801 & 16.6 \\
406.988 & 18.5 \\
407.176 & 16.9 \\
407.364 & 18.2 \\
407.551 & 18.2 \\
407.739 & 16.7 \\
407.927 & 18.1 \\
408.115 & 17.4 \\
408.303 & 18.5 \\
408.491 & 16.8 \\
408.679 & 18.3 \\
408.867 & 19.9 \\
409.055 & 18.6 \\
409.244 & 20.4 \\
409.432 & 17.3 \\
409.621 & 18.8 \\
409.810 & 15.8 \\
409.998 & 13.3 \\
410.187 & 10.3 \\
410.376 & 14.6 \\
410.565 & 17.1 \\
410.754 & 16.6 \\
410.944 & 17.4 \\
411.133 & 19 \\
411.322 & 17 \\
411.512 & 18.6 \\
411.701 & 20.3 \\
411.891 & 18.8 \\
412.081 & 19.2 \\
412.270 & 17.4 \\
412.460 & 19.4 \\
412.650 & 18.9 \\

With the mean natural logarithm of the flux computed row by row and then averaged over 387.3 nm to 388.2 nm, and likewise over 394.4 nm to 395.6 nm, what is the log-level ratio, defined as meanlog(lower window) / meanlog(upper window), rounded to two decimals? 0.99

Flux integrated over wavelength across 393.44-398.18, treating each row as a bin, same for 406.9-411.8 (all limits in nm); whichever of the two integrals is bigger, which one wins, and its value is 85.3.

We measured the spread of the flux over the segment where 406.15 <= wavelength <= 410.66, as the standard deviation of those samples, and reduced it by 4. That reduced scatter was -1.9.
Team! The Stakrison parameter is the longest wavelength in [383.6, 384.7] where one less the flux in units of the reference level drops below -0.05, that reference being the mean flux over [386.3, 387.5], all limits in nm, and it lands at 384.576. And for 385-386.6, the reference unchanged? 386.351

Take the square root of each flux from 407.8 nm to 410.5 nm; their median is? 4.21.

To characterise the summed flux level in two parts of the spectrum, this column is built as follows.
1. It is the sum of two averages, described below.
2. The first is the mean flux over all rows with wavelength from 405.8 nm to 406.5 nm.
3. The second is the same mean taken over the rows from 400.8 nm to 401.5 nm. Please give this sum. 36.5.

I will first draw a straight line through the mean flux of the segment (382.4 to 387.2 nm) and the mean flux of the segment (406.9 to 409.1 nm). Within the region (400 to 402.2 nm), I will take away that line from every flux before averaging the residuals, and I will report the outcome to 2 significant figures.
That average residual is 1.6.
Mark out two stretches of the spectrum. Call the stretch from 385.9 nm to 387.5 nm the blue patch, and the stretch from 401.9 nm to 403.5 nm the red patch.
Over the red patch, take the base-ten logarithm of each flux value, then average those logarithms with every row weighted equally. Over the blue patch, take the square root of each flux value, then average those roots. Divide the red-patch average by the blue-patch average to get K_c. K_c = 0.303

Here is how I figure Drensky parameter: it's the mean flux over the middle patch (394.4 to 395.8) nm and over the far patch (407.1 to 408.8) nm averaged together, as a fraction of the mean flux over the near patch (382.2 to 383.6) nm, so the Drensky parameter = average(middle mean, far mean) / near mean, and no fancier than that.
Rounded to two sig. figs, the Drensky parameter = 1.3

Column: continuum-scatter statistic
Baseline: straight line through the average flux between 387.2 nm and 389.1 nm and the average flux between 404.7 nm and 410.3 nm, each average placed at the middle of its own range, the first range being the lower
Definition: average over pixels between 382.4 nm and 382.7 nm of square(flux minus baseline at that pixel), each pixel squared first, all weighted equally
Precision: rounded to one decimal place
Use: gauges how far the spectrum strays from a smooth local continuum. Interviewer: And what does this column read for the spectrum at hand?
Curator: 1.6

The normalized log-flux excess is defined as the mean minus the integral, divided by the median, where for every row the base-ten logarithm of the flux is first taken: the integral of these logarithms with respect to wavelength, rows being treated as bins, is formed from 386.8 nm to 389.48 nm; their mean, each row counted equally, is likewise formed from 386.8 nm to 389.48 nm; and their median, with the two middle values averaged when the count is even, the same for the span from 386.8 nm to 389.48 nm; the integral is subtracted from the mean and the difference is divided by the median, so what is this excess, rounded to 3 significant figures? -1.66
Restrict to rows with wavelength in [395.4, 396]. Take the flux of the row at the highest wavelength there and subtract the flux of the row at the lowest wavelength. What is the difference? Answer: 0.2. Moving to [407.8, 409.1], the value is 0.5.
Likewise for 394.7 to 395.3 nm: -0.4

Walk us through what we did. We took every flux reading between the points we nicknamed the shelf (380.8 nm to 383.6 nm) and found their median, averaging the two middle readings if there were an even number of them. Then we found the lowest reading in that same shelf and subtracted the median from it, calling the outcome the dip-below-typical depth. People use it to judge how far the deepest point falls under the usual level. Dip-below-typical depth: -10.2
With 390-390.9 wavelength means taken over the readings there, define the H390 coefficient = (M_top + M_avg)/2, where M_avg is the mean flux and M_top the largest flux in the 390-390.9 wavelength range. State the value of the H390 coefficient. 17.2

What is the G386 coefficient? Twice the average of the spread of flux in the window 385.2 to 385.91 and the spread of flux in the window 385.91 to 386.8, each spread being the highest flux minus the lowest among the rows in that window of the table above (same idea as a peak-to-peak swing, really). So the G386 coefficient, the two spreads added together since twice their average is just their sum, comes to 7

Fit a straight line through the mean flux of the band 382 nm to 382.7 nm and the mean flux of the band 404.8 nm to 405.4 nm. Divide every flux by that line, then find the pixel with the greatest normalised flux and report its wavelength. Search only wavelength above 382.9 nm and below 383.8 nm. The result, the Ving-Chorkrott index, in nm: 382.985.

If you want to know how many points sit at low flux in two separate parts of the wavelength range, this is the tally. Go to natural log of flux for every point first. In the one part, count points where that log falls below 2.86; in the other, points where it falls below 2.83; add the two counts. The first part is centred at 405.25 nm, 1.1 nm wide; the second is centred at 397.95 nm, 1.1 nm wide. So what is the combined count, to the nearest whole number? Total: 4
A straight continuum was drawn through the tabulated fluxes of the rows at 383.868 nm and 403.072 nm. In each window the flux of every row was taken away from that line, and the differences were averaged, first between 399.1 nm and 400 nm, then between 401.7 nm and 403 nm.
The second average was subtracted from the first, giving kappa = 0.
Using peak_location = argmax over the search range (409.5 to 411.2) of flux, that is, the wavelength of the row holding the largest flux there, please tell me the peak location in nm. 411.133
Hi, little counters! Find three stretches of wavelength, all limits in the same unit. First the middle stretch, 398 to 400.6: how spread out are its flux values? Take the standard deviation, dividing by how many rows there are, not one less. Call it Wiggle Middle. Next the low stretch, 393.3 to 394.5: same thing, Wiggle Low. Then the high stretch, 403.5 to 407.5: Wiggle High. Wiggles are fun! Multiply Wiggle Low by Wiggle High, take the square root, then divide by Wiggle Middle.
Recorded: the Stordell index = 2.3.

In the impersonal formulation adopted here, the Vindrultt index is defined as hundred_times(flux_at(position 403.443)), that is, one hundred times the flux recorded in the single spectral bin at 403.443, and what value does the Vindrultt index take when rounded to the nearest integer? 1700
